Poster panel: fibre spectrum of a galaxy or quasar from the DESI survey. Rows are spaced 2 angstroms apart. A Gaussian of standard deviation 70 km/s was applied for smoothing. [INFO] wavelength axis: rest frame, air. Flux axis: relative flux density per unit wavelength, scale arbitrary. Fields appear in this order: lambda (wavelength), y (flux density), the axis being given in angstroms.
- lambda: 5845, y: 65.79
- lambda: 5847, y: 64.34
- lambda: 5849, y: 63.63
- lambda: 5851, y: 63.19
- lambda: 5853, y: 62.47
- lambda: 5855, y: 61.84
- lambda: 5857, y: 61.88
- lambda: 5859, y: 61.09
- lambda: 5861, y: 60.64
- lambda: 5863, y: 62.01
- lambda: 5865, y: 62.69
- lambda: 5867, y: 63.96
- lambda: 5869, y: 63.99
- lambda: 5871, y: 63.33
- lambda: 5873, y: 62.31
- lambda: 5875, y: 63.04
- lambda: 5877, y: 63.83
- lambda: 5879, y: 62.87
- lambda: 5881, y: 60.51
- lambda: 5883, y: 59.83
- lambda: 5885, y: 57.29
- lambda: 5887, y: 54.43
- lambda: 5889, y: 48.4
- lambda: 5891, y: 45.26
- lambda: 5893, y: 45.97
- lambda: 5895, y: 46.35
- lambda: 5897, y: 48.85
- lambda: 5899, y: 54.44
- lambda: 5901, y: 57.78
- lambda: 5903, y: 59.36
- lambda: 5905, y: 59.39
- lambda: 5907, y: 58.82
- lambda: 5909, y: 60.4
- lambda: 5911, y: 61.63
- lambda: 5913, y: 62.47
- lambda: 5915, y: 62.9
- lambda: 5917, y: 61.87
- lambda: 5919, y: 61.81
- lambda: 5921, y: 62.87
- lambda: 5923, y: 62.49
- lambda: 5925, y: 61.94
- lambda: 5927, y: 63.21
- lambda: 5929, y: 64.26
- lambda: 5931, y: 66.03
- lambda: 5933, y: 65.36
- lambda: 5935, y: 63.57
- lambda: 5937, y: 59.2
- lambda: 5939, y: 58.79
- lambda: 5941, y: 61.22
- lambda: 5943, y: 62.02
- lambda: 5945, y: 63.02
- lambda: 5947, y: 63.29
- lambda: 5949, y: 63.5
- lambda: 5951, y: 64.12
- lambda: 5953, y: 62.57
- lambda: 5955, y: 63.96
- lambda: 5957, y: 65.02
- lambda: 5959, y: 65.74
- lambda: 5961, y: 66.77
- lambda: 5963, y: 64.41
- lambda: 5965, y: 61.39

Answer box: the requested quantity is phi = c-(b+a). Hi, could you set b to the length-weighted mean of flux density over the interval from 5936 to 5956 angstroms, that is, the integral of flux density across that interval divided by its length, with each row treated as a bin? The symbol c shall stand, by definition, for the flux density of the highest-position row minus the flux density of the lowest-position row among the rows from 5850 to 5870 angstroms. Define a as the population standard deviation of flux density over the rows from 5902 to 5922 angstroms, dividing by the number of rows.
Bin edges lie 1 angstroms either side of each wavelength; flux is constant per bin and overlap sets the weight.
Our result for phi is -63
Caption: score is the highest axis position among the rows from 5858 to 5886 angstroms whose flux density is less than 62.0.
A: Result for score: 5885 angstroms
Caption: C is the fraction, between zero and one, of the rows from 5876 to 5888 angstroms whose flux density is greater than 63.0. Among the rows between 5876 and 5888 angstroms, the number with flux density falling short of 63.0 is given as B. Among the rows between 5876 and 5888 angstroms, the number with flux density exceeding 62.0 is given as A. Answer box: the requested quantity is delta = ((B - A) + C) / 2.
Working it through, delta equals 1.6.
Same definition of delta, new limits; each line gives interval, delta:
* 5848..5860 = 0.7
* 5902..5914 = 2.5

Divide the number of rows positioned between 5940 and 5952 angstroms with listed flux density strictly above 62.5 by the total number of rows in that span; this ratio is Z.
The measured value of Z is 0.67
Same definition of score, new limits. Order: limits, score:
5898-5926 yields 5925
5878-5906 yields 5905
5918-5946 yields 5941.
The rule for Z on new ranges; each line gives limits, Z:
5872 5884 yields 0.50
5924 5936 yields 0.83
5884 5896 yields 0.00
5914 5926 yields 0.33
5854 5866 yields 0.17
